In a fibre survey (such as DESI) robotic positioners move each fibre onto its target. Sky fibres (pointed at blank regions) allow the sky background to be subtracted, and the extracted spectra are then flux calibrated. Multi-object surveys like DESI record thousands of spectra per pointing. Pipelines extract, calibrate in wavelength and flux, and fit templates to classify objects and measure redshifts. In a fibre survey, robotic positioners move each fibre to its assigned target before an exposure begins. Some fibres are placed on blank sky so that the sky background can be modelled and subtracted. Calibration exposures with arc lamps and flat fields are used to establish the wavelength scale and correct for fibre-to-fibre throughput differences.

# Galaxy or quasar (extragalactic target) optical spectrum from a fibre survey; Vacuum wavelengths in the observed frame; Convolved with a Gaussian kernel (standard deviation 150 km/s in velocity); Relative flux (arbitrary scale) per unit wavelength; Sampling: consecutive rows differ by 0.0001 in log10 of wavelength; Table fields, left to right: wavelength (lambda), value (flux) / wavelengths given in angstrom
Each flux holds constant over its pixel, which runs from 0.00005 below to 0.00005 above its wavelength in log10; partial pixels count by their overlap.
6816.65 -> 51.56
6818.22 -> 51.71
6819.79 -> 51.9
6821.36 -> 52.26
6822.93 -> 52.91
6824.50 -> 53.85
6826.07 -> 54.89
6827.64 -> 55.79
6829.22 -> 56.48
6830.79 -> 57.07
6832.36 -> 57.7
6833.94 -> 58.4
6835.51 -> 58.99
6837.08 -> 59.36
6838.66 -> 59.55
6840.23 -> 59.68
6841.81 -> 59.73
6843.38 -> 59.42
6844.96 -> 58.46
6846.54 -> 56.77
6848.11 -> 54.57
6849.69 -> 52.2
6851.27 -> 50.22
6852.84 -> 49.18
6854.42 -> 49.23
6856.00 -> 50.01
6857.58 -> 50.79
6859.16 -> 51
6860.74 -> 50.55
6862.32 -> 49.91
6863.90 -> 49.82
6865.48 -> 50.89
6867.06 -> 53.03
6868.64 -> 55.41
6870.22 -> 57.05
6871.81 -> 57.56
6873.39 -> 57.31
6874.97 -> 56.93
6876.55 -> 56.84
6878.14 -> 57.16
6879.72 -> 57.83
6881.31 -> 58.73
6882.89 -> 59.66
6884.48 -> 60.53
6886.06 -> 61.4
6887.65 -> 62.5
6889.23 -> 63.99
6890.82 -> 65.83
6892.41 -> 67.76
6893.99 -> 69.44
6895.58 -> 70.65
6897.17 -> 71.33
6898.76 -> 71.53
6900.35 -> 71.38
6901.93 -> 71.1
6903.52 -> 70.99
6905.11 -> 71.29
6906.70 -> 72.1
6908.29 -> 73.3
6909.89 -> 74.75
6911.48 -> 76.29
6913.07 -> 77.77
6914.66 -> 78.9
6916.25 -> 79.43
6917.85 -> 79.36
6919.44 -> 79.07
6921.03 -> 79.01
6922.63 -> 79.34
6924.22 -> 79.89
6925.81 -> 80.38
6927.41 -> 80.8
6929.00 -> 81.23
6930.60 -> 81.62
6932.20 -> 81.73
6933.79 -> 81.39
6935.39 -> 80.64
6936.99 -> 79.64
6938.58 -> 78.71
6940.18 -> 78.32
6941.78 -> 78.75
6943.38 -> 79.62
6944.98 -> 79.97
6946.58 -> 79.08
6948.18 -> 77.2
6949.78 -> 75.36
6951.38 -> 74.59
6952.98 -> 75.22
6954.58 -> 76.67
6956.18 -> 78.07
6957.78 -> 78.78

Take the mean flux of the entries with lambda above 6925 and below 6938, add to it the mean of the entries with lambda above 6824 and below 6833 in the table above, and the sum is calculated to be 137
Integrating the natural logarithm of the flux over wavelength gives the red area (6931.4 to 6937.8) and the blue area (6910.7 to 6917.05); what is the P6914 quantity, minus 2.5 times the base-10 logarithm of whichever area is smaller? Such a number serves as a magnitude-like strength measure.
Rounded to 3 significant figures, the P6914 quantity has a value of -3.61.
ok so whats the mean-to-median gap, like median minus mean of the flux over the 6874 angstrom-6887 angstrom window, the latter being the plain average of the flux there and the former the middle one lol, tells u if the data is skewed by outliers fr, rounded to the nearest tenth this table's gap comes -0.4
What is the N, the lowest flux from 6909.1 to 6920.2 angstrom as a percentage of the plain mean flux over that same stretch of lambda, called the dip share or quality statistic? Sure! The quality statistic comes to 96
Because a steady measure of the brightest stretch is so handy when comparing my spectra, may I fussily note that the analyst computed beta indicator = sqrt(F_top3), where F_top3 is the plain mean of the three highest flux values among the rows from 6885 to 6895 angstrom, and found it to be 8.2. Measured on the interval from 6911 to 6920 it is 8.9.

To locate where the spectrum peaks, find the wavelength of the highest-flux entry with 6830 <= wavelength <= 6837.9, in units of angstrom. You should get 6837.08 angstrom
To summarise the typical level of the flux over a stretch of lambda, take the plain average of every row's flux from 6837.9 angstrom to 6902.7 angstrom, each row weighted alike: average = 58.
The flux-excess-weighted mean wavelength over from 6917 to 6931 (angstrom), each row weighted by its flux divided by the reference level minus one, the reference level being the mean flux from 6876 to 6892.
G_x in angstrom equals 6924.4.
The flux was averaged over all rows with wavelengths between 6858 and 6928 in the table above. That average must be 66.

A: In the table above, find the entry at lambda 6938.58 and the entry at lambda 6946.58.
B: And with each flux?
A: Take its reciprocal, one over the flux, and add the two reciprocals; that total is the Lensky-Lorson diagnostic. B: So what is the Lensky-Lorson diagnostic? 0.0254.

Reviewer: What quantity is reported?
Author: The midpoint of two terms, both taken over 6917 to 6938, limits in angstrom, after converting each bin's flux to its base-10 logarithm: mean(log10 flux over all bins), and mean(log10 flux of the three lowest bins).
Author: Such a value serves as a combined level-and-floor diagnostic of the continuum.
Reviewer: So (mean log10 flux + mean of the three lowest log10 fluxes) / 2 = 1.90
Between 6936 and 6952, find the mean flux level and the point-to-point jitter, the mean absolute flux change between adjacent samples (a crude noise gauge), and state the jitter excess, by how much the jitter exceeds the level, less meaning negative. -77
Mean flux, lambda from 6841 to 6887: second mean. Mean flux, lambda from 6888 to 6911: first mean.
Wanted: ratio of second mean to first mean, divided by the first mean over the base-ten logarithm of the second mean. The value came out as 0.0193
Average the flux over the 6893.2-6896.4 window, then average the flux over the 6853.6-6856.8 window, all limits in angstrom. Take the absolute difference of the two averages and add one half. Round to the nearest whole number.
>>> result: 21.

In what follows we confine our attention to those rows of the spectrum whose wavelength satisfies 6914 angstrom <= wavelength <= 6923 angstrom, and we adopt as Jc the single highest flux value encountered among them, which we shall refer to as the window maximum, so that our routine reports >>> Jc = 79.43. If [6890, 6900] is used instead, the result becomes 71.53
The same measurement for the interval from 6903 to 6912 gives 76.29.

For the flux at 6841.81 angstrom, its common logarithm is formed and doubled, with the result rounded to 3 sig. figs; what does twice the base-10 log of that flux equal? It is 3.55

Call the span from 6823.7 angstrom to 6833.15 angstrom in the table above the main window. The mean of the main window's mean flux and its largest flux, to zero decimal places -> 57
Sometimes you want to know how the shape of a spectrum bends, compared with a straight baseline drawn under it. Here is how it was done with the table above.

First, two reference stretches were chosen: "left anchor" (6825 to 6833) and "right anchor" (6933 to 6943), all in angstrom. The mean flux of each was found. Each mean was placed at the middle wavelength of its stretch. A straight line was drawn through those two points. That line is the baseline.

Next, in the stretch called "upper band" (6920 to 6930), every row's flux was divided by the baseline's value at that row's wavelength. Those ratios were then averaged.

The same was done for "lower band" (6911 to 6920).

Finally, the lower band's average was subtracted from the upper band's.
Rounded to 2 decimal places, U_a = -0.01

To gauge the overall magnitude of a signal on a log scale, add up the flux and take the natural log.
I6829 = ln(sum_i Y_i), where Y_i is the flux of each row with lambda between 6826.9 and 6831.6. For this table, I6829 5.13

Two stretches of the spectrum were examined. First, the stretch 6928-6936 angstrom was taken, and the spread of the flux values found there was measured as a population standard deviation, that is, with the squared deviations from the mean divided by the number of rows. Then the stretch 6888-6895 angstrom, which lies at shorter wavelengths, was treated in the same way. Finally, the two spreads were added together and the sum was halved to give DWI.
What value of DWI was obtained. 1.2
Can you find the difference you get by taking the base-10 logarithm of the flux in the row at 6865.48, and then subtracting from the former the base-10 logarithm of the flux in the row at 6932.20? -0.206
